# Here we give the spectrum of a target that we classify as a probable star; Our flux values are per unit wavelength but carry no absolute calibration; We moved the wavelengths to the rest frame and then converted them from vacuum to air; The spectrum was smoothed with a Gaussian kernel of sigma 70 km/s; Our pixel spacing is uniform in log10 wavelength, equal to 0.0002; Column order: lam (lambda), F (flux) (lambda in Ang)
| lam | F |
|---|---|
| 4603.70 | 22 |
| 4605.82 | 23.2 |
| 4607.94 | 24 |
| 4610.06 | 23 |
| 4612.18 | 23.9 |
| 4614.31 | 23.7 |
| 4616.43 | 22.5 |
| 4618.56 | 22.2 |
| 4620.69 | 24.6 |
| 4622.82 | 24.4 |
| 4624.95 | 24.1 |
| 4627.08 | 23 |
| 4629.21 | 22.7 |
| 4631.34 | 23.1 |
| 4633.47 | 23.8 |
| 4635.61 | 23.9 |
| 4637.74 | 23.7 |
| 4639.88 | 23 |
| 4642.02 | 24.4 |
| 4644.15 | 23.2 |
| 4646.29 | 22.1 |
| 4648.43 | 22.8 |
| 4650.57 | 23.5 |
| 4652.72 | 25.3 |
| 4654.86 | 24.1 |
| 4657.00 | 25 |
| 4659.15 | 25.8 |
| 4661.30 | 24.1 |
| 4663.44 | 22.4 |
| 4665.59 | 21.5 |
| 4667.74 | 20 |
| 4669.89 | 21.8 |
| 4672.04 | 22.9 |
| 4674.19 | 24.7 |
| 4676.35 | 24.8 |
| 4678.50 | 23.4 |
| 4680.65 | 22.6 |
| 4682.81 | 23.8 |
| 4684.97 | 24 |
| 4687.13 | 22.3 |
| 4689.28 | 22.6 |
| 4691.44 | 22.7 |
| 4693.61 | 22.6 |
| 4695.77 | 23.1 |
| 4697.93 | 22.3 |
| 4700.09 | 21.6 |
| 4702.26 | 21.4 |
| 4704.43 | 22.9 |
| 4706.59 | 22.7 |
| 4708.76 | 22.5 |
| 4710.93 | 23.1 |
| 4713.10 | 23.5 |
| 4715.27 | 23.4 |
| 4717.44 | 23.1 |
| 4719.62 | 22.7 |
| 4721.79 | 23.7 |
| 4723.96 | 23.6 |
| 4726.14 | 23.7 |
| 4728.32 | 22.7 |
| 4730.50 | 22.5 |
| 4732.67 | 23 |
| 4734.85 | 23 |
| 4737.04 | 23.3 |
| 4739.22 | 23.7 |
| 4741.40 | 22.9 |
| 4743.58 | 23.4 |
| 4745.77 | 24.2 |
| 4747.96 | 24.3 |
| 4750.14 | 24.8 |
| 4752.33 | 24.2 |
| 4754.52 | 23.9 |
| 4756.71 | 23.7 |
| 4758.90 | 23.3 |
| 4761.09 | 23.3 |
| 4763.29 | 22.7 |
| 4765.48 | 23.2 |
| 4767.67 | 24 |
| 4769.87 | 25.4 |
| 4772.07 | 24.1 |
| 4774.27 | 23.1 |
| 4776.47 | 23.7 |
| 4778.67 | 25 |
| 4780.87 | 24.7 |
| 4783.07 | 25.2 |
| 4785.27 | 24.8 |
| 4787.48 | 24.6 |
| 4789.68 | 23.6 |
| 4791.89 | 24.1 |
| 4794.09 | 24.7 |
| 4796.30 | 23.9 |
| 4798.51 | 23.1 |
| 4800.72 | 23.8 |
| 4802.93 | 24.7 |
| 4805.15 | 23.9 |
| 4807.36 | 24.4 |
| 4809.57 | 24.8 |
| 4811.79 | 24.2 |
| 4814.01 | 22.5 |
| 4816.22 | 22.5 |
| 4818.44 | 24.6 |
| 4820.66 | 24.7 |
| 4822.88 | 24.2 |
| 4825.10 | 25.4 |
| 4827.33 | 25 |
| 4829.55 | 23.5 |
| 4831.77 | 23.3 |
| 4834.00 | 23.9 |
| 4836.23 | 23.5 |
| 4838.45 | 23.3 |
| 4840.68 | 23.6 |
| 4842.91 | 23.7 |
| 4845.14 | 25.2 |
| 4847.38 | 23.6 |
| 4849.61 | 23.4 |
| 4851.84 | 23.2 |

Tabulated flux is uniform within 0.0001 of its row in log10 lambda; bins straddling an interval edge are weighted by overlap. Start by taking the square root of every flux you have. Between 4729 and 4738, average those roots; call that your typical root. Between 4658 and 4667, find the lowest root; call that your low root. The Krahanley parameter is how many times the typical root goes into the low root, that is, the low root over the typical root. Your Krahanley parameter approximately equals 0.968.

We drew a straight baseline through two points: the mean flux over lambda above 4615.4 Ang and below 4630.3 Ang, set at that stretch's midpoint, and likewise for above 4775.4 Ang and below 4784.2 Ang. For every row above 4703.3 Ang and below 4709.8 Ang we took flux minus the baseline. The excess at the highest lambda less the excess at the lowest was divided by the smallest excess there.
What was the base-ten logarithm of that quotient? -0.56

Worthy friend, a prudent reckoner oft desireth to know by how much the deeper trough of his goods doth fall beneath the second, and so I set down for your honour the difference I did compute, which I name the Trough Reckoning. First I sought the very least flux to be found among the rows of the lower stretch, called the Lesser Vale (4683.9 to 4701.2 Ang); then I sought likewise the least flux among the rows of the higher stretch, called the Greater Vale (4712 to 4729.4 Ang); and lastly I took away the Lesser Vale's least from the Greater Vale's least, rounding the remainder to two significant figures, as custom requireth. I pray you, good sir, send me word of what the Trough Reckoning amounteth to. 1.1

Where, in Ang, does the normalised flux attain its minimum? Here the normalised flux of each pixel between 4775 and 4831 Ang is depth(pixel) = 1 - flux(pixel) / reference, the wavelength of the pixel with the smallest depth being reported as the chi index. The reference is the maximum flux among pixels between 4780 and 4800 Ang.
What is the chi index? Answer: 4825.10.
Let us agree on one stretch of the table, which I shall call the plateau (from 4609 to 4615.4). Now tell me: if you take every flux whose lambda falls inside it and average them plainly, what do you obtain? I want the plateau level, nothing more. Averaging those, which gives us 23.5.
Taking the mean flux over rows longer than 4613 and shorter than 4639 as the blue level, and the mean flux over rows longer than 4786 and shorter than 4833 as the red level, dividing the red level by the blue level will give 1.03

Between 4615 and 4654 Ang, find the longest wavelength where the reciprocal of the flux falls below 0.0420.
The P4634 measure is 4652.72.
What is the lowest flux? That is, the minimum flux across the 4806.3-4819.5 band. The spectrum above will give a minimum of 22.5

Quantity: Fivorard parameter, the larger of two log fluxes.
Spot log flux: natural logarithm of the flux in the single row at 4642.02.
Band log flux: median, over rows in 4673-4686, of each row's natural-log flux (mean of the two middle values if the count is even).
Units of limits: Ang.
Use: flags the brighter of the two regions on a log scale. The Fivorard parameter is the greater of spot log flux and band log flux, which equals 3.19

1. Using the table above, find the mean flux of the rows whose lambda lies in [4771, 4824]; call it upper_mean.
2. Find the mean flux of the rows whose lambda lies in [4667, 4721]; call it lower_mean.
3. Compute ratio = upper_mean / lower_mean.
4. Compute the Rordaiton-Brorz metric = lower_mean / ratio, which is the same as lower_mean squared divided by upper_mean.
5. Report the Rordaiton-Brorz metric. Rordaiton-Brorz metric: 21.6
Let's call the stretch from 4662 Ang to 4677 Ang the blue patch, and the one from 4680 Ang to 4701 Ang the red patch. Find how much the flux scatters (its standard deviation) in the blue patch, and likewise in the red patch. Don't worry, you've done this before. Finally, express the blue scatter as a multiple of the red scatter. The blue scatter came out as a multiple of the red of 2.4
